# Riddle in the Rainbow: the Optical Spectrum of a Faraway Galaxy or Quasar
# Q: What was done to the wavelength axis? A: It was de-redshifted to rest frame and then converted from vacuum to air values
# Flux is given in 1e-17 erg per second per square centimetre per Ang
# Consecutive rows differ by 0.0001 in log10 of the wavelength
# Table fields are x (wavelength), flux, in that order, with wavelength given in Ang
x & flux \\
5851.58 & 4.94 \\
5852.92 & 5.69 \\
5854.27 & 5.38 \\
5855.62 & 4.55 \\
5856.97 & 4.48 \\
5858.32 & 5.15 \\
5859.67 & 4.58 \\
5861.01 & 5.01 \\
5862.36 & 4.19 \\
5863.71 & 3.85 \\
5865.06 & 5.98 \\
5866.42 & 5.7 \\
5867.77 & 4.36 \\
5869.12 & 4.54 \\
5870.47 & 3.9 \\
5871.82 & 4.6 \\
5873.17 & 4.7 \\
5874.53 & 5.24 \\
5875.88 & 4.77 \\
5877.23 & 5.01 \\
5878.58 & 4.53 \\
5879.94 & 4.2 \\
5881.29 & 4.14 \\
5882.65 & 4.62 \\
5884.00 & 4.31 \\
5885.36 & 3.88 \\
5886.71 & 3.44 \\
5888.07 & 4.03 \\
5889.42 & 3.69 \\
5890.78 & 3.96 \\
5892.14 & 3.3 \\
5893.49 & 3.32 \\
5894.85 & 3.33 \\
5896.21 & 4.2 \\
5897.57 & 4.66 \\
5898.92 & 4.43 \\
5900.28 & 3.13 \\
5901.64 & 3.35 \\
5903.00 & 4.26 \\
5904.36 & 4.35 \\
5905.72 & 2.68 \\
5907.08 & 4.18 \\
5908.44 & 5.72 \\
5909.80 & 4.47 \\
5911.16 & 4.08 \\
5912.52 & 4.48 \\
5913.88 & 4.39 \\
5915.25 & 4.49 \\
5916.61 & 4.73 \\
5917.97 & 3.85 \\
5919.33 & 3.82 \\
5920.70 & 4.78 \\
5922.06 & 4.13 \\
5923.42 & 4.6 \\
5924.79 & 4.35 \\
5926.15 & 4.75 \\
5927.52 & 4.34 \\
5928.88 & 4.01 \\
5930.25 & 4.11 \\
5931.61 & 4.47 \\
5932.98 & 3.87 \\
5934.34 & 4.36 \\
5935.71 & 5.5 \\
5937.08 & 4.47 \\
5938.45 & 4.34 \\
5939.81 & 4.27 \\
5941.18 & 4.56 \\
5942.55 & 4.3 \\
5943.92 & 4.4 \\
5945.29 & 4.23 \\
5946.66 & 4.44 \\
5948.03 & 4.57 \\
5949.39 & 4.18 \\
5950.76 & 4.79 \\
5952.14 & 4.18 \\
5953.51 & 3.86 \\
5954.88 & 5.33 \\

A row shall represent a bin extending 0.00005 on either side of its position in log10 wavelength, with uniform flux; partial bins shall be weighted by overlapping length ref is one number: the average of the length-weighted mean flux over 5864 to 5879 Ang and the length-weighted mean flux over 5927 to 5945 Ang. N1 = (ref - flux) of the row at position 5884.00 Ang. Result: 0.3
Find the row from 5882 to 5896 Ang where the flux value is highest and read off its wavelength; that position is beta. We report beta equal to 5882.65 Ang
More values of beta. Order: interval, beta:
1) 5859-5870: 5865.06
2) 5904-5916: 5908.44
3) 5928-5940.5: 5935.71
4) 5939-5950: 5948.03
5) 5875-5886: 5877.23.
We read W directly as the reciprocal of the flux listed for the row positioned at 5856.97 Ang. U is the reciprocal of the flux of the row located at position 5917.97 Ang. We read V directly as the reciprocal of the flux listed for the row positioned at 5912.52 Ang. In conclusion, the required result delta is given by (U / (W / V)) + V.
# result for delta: 0.483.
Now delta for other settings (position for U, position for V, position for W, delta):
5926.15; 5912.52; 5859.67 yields 0.438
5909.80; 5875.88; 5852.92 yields 0.477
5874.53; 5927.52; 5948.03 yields 0.431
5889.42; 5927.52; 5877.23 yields 0.543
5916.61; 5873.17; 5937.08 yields 0.414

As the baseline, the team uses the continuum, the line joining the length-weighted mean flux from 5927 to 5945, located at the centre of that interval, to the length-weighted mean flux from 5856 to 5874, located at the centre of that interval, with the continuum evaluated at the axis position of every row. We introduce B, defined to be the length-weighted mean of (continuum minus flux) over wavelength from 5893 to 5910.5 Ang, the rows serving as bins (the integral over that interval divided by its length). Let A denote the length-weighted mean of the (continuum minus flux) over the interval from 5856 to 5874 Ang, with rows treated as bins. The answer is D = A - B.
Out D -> -0.5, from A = 0.00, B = 0.52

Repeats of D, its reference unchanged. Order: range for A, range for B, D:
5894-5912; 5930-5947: 0.5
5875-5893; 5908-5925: 0.4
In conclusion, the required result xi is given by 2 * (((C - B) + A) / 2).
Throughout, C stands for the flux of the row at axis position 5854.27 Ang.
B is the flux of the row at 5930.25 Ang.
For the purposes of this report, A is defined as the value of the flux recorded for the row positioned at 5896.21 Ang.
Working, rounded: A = 4.2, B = 4.11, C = 5.38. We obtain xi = 5.5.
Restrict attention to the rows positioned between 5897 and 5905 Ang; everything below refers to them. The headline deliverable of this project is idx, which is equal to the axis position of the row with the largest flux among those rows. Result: 5897.57 Ang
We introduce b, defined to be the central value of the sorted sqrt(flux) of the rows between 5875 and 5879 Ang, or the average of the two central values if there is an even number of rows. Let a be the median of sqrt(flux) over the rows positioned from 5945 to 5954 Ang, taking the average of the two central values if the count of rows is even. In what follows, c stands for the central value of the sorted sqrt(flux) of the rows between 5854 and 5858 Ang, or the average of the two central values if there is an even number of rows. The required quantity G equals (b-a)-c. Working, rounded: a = 2.06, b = 2.18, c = 2.13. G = -2.01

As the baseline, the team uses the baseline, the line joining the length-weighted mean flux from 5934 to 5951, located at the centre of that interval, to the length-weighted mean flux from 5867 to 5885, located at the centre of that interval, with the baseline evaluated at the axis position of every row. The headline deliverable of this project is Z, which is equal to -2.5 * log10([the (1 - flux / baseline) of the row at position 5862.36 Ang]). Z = 2.8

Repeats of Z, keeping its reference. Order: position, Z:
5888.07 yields 2.4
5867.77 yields 3.6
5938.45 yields 3.7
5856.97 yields 4.7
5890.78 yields 2.3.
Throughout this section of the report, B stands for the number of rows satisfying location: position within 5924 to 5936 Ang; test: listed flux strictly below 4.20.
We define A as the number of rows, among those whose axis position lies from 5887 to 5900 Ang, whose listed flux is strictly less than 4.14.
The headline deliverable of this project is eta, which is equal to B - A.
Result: -3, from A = 6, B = 3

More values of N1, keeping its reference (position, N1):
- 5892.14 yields 1.3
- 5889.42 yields 0.9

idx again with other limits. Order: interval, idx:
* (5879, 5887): 5882.65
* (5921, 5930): 5926.15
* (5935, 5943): 5935.71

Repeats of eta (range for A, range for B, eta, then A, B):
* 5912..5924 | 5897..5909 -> 1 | 3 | 4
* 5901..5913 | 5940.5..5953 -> -1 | 3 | 2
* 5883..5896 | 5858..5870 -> -6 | 8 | 2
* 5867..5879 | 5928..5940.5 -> 2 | 1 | 3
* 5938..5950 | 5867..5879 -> 1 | 0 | 1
